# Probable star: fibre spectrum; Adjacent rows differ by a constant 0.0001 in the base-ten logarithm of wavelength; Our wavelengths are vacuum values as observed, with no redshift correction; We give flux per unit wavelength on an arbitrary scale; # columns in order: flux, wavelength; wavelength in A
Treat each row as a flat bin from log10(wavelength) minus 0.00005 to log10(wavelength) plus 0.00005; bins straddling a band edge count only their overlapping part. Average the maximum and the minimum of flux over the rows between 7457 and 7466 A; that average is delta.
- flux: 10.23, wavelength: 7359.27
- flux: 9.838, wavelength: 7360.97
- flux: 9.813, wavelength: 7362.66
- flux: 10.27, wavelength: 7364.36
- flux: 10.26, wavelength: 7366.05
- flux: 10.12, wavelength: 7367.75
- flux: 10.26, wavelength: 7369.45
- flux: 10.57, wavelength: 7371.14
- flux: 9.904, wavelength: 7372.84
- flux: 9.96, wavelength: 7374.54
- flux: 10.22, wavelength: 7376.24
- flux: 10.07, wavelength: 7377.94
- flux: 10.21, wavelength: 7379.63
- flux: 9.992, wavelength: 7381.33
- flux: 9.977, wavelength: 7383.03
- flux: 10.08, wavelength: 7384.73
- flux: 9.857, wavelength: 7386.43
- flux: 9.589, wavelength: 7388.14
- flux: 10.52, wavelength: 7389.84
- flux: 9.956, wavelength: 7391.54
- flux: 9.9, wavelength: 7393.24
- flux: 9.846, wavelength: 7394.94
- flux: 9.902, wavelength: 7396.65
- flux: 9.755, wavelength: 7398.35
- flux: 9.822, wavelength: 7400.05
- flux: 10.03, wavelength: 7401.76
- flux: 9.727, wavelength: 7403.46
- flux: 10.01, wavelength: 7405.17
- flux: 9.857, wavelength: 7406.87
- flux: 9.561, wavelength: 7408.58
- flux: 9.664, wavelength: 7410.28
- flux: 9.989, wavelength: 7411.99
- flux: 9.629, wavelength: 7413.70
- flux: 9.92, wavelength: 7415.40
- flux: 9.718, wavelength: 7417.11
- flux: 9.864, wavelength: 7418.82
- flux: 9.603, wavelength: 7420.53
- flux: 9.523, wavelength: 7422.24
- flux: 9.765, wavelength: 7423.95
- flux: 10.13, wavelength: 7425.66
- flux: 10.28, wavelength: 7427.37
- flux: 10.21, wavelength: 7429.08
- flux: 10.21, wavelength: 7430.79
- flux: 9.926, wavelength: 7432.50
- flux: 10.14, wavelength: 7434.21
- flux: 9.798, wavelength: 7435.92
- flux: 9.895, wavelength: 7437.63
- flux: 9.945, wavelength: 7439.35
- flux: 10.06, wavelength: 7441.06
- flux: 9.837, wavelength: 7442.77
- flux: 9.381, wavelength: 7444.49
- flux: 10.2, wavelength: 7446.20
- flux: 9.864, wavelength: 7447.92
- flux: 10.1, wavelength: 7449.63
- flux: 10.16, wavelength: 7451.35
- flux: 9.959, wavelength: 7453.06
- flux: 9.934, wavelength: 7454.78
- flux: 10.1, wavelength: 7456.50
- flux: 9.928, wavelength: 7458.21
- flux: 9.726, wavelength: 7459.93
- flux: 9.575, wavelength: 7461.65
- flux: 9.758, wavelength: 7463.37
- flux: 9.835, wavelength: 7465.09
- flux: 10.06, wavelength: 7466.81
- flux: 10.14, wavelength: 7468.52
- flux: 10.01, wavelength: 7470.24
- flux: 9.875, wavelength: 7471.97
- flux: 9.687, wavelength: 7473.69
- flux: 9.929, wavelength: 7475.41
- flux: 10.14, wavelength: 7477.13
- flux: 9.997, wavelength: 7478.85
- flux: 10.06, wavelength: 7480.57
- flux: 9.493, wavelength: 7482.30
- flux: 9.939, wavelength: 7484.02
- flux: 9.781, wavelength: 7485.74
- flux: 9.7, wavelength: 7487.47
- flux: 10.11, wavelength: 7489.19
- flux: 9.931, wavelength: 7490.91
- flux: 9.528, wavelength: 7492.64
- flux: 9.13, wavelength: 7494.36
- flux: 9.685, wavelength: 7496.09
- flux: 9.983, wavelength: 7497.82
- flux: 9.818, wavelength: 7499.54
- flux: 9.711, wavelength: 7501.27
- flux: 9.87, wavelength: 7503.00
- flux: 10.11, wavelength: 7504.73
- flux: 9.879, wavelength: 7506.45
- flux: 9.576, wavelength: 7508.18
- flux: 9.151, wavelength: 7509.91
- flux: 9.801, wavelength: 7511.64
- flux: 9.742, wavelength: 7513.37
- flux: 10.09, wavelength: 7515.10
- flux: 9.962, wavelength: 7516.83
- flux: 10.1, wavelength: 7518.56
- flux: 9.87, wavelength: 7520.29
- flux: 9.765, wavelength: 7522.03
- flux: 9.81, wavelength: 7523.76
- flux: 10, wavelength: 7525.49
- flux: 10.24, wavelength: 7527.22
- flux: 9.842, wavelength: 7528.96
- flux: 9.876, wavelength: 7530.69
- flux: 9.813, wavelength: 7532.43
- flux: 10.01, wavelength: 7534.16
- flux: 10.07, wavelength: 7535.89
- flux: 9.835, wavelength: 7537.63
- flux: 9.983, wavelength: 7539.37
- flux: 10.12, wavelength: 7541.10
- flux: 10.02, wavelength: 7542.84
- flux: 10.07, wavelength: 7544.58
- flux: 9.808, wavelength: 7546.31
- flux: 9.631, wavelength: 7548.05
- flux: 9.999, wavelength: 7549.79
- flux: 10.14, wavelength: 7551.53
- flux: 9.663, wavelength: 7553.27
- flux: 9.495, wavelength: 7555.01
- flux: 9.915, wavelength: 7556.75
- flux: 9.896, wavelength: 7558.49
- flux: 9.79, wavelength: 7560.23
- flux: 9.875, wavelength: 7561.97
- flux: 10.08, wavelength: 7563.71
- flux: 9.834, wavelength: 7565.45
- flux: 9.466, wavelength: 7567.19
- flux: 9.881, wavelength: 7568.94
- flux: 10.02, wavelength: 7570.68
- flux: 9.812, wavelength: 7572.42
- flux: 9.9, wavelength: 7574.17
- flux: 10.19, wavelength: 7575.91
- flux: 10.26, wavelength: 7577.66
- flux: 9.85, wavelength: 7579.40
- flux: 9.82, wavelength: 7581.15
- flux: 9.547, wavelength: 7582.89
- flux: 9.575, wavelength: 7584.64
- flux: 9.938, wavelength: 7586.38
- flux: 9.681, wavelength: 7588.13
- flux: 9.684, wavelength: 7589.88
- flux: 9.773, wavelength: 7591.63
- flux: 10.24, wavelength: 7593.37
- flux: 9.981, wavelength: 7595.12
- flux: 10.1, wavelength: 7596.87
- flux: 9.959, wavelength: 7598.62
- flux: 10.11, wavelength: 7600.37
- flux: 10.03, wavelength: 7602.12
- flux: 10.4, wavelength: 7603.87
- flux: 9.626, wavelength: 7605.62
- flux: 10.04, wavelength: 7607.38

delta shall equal 9.8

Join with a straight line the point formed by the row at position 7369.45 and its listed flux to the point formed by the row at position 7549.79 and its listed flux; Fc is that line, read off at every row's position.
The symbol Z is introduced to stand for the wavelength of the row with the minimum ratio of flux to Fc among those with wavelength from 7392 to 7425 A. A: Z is 7422.24 A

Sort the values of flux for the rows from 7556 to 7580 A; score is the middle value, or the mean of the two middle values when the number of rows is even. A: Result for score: 9.89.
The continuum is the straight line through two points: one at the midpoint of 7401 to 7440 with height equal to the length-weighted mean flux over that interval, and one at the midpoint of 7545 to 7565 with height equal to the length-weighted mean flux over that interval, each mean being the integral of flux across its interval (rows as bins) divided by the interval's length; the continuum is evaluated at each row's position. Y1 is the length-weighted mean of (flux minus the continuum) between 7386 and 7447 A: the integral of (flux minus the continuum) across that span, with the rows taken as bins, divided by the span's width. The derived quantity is 0.00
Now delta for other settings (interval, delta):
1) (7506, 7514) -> 9.5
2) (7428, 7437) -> 10.0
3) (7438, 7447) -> 9.8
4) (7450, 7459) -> 10.0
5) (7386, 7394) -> 10.1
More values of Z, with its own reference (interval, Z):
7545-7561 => 7555.01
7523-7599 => 7567.19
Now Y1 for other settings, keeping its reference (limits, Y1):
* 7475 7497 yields -0.07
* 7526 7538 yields 0.10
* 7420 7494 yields 0.03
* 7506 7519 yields -0.09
